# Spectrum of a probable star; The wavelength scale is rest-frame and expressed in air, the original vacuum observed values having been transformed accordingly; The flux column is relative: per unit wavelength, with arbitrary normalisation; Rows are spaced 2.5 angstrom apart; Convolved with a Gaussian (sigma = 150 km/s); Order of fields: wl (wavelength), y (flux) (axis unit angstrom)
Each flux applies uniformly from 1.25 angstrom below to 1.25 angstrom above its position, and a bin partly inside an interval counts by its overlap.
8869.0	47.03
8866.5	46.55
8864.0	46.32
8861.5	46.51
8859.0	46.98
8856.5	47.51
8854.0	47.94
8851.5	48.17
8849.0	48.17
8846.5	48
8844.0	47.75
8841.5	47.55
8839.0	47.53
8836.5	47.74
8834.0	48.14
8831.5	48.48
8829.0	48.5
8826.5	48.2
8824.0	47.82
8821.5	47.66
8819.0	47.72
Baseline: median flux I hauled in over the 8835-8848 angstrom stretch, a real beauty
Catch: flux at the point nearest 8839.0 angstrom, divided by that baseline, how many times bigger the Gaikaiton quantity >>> 0.996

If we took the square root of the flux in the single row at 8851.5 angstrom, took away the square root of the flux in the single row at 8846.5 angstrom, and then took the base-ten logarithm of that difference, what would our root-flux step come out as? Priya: -1.9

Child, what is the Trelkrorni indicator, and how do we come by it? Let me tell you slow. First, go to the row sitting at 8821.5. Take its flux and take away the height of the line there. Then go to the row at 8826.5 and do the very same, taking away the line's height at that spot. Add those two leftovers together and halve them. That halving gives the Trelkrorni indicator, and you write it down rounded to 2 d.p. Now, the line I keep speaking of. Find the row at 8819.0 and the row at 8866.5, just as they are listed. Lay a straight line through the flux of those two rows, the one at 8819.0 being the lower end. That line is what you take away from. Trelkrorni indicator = 0.33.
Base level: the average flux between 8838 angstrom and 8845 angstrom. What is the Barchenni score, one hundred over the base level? 2.100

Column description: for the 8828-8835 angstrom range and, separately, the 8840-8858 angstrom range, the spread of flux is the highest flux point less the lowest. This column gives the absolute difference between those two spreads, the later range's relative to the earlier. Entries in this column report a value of 0.30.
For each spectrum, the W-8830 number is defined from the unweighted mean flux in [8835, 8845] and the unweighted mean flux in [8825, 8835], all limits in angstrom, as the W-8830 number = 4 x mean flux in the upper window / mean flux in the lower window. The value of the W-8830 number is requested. 3.94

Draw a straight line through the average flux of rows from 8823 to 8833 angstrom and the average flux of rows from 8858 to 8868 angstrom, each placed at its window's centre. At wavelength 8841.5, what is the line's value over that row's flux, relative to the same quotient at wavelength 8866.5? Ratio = 1.00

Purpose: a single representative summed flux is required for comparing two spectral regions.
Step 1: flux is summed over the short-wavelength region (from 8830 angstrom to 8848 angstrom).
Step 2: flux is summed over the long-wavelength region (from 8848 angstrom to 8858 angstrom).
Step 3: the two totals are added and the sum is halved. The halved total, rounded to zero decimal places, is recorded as 263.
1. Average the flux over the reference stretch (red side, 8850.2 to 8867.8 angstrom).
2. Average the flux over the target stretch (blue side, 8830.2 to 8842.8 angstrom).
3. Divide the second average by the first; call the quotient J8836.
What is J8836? 1.02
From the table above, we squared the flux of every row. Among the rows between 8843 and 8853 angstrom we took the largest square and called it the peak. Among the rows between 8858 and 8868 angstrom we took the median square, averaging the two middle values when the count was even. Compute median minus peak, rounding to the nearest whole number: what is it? -155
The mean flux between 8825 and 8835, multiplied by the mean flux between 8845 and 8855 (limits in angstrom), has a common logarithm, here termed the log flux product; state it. 3.37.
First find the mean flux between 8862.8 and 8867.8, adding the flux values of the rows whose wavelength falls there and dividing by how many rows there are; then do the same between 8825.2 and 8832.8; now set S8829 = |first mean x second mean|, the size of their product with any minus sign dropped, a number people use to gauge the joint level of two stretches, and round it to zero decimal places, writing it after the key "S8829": 2247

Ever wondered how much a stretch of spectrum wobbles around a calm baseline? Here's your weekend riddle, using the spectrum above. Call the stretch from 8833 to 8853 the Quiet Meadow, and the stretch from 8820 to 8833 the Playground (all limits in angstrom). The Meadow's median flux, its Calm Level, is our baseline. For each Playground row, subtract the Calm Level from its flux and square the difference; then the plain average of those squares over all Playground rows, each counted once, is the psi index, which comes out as 0.18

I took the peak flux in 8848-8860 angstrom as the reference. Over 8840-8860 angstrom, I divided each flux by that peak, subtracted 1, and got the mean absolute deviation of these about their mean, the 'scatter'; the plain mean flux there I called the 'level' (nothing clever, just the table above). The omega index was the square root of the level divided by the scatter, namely 86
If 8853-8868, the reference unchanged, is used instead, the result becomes 67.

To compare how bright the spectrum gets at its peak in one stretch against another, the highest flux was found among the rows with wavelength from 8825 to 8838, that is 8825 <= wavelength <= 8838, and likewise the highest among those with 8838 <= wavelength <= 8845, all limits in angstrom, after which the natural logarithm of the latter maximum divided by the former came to -0.016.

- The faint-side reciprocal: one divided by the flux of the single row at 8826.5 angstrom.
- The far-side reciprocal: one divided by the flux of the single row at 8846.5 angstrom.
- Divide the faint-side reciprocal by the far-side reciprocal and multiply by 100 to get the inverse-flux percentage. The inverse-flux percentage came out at 100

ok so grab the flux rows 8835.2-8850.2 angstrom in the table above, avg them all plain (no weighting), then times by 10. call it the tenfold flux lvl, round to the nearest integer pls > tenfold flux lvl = 478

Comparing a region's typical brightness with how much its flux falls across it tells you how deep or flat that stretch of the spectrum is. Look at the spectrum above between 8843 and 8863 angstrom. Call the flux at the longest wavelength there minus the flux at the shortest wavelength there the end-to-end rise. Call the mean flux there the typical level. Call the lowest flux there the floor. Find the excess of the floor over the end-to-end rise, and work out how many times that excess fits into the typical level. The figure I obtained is 0.997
